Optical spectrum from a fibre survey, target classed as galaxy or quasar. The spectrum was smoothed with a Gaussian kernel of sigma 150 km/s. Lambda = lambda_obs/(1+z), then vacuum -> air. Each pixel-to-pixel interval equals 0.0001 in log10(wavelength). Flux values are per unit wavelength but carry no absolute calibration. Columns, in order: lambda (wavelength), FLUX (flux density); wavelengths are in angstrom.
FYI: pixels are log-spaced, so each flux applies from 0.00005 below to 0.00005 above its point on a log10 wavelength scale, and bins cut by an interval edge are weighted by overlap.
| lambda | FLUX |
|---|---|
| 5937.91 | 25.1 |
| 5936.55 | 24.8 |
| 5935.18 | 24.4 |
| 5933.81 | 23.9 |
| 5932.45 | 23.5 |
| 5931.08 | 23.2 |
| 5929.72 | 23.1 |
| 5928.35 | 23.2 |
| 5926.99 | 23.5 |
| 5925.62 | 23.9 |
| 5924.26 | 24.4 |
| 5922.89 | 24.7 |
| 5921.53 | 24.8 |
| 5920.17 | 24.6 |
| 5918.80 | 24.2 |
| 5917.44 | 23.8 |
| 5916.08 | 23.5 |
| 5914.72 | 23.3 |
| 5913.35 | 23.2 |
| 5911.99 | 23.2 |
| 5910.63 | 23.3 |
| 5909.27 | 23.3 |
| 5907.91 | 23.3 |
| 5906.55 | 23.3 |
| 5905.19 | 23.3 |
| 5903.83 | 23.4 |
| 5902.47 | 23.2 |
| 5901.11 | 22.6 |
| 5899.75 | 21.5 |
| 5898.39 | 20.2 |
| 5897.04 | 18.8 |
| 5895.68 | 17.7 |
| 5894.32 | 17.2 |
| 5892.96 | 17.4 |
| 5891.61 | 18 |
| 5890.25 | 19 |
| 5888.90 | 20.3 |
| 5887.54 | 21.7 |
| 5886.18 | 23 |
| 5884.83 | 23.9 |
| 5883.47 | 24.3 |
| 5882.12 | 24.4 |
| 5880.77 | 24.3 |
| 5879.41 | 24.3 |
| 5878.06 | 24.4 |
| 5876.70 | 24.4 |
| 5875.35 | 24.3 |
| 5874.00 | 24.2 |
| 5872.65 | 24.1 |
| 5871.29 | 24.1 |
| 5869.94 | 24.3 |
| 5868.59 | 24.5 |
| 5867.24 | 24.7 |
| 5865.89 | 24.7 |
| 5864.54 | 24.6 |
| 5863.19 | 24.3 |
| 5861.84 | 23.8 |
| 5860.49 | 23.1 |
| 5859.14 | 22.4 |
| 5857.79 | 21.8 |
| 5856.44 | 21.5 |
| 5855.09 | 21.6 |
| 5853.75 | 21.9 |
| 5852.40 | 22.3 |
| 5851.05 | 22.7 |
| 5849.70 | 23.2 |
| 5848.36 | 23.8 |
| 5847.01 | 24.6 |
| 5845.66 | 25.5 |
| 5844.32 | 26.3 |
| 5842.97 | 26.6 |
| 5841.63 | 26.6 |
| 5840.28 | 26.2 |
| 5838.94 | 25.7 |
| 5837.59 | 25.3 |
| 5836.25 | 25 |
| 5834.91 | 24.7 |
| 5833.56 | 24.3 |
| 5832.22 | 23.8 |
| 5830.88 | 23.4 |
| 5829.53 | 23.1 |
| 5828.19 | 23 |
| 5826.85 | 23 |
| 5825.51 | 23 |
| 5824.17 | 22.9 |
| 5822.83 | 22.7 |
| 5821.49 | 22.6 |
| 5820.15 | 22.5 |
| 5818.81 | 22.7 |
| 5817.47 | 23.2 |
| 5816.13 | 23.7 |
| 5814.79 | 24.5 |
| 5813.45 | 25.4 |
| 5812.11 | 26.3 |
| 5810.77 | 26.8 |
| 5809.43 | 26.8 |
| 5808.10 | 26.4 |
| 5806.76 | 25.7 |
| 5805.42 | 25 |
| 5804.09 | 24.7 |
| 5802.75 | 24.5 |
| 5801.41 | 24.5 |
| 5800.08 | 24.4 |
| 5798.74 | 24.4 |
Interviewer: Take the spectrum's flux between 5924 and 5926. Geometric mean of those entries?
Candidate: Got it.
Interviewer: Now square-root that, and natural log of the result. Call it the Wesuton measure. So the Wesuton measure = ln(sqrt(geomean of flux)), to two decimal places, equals 1.59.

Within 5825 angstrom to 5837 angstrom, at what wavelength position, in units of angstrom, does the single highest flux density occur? 5836.25 angstrom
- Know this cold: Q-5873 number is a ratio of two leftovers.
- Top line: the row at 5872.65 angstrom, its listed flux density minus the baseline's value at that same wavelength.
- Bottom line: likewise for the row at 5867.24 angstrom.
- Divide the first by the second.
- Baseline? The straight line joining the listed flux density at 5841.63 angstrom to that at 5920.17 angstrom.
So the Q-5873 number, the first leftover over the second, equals 1.4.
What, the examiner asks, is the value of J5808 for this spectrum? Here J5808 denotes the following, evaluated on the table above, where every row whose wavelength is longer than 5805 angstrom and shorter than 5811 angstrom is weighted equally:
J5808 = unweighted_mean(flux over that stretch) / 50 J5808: 0.52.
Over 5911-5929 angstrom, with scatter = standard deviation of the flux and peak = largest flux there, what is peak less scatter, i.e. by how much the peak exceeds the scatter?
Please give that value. 24.2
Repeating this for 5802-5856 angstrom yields 25.3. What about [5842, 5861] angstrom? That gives 24.9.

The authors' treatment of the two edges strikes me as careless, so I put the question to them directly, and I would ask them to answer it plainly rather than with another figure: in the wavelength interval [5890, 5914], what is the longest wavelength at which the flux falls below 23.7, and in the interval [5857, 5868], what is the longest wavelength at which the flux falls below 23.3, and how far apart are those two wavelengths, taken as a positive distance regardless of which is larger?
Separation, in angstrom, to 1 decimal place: 52.9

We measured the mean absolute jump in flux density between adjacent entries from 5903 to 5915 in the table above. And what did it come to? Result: 0.04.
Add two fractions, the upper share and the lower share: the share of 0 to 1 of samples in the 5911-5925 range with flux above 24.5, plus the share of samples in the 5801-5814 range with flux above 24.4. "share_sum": 1.30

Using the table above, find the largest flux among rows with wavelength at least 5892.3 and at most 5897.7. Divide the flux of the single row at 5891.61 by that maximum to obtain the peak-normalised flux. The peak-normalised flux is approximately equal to 0.96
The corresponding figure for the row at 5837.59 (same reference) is 1.35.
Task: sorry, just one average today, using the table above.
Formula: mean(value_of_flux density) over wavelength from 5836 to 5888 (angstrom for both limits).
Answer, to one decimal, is 24.1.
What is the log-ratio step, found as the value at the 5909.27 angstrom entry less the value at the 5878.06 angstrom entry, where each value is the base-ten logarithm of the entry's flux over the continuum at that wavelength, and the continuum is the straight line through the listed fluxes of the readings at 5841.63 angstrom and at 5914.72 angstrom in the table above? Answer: 0.01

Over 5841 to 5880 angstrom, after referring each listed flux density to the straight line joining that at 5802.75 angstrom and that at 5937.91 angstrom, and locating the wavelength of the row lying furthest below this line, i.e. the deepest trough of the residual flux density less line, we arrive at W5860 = 5856.44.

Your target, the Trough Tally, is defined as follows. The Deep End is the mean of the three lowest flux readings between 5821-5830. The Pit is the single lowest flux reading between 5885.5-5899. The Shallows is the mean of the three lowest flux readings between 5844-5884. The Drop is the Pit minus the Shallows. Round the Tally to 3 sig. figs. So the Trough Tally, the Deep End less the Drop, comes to 27.2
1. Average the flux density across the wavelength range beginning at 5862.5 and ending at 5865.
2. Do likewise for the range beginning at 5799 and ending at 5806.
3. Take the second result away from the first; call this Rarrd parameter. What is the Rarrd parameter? -0.2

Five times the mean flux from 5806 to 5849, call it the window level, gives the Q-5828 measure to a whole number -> 123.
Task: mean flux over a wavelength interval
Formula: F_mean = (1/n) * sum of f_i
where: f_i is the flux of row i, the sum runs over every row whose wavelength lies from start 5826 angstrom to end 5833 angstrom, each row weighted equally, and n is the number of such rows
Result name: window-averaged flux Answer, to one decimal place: 23.3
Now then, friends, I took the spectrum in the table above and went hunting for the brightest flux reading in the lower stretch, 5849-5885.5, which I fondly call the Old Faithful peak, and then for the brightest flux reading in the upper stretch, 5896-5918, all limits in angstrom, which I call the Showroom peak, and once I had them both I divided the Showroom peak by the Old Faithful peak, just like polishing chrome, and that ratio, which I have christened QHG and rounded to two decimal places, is 0.96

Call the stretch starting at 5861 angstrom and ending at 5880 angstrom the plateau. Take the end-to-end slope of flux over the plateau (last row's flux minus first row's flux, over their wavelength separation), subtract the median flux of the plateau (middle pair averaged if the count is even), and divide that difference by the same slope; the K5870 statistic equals -853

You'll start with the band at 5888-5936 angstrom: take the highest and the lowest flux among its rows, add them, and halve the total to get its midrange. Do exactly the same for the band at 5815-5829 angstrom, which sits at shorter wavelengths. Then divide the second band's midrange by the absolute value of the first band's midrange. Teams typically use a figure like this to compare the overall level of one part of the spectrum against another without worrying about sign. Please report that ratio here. 1.10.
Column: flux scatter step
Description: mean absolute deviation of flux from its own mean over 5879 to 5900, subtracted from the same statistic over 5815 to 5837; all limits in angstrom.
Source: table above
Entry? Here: -1.8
